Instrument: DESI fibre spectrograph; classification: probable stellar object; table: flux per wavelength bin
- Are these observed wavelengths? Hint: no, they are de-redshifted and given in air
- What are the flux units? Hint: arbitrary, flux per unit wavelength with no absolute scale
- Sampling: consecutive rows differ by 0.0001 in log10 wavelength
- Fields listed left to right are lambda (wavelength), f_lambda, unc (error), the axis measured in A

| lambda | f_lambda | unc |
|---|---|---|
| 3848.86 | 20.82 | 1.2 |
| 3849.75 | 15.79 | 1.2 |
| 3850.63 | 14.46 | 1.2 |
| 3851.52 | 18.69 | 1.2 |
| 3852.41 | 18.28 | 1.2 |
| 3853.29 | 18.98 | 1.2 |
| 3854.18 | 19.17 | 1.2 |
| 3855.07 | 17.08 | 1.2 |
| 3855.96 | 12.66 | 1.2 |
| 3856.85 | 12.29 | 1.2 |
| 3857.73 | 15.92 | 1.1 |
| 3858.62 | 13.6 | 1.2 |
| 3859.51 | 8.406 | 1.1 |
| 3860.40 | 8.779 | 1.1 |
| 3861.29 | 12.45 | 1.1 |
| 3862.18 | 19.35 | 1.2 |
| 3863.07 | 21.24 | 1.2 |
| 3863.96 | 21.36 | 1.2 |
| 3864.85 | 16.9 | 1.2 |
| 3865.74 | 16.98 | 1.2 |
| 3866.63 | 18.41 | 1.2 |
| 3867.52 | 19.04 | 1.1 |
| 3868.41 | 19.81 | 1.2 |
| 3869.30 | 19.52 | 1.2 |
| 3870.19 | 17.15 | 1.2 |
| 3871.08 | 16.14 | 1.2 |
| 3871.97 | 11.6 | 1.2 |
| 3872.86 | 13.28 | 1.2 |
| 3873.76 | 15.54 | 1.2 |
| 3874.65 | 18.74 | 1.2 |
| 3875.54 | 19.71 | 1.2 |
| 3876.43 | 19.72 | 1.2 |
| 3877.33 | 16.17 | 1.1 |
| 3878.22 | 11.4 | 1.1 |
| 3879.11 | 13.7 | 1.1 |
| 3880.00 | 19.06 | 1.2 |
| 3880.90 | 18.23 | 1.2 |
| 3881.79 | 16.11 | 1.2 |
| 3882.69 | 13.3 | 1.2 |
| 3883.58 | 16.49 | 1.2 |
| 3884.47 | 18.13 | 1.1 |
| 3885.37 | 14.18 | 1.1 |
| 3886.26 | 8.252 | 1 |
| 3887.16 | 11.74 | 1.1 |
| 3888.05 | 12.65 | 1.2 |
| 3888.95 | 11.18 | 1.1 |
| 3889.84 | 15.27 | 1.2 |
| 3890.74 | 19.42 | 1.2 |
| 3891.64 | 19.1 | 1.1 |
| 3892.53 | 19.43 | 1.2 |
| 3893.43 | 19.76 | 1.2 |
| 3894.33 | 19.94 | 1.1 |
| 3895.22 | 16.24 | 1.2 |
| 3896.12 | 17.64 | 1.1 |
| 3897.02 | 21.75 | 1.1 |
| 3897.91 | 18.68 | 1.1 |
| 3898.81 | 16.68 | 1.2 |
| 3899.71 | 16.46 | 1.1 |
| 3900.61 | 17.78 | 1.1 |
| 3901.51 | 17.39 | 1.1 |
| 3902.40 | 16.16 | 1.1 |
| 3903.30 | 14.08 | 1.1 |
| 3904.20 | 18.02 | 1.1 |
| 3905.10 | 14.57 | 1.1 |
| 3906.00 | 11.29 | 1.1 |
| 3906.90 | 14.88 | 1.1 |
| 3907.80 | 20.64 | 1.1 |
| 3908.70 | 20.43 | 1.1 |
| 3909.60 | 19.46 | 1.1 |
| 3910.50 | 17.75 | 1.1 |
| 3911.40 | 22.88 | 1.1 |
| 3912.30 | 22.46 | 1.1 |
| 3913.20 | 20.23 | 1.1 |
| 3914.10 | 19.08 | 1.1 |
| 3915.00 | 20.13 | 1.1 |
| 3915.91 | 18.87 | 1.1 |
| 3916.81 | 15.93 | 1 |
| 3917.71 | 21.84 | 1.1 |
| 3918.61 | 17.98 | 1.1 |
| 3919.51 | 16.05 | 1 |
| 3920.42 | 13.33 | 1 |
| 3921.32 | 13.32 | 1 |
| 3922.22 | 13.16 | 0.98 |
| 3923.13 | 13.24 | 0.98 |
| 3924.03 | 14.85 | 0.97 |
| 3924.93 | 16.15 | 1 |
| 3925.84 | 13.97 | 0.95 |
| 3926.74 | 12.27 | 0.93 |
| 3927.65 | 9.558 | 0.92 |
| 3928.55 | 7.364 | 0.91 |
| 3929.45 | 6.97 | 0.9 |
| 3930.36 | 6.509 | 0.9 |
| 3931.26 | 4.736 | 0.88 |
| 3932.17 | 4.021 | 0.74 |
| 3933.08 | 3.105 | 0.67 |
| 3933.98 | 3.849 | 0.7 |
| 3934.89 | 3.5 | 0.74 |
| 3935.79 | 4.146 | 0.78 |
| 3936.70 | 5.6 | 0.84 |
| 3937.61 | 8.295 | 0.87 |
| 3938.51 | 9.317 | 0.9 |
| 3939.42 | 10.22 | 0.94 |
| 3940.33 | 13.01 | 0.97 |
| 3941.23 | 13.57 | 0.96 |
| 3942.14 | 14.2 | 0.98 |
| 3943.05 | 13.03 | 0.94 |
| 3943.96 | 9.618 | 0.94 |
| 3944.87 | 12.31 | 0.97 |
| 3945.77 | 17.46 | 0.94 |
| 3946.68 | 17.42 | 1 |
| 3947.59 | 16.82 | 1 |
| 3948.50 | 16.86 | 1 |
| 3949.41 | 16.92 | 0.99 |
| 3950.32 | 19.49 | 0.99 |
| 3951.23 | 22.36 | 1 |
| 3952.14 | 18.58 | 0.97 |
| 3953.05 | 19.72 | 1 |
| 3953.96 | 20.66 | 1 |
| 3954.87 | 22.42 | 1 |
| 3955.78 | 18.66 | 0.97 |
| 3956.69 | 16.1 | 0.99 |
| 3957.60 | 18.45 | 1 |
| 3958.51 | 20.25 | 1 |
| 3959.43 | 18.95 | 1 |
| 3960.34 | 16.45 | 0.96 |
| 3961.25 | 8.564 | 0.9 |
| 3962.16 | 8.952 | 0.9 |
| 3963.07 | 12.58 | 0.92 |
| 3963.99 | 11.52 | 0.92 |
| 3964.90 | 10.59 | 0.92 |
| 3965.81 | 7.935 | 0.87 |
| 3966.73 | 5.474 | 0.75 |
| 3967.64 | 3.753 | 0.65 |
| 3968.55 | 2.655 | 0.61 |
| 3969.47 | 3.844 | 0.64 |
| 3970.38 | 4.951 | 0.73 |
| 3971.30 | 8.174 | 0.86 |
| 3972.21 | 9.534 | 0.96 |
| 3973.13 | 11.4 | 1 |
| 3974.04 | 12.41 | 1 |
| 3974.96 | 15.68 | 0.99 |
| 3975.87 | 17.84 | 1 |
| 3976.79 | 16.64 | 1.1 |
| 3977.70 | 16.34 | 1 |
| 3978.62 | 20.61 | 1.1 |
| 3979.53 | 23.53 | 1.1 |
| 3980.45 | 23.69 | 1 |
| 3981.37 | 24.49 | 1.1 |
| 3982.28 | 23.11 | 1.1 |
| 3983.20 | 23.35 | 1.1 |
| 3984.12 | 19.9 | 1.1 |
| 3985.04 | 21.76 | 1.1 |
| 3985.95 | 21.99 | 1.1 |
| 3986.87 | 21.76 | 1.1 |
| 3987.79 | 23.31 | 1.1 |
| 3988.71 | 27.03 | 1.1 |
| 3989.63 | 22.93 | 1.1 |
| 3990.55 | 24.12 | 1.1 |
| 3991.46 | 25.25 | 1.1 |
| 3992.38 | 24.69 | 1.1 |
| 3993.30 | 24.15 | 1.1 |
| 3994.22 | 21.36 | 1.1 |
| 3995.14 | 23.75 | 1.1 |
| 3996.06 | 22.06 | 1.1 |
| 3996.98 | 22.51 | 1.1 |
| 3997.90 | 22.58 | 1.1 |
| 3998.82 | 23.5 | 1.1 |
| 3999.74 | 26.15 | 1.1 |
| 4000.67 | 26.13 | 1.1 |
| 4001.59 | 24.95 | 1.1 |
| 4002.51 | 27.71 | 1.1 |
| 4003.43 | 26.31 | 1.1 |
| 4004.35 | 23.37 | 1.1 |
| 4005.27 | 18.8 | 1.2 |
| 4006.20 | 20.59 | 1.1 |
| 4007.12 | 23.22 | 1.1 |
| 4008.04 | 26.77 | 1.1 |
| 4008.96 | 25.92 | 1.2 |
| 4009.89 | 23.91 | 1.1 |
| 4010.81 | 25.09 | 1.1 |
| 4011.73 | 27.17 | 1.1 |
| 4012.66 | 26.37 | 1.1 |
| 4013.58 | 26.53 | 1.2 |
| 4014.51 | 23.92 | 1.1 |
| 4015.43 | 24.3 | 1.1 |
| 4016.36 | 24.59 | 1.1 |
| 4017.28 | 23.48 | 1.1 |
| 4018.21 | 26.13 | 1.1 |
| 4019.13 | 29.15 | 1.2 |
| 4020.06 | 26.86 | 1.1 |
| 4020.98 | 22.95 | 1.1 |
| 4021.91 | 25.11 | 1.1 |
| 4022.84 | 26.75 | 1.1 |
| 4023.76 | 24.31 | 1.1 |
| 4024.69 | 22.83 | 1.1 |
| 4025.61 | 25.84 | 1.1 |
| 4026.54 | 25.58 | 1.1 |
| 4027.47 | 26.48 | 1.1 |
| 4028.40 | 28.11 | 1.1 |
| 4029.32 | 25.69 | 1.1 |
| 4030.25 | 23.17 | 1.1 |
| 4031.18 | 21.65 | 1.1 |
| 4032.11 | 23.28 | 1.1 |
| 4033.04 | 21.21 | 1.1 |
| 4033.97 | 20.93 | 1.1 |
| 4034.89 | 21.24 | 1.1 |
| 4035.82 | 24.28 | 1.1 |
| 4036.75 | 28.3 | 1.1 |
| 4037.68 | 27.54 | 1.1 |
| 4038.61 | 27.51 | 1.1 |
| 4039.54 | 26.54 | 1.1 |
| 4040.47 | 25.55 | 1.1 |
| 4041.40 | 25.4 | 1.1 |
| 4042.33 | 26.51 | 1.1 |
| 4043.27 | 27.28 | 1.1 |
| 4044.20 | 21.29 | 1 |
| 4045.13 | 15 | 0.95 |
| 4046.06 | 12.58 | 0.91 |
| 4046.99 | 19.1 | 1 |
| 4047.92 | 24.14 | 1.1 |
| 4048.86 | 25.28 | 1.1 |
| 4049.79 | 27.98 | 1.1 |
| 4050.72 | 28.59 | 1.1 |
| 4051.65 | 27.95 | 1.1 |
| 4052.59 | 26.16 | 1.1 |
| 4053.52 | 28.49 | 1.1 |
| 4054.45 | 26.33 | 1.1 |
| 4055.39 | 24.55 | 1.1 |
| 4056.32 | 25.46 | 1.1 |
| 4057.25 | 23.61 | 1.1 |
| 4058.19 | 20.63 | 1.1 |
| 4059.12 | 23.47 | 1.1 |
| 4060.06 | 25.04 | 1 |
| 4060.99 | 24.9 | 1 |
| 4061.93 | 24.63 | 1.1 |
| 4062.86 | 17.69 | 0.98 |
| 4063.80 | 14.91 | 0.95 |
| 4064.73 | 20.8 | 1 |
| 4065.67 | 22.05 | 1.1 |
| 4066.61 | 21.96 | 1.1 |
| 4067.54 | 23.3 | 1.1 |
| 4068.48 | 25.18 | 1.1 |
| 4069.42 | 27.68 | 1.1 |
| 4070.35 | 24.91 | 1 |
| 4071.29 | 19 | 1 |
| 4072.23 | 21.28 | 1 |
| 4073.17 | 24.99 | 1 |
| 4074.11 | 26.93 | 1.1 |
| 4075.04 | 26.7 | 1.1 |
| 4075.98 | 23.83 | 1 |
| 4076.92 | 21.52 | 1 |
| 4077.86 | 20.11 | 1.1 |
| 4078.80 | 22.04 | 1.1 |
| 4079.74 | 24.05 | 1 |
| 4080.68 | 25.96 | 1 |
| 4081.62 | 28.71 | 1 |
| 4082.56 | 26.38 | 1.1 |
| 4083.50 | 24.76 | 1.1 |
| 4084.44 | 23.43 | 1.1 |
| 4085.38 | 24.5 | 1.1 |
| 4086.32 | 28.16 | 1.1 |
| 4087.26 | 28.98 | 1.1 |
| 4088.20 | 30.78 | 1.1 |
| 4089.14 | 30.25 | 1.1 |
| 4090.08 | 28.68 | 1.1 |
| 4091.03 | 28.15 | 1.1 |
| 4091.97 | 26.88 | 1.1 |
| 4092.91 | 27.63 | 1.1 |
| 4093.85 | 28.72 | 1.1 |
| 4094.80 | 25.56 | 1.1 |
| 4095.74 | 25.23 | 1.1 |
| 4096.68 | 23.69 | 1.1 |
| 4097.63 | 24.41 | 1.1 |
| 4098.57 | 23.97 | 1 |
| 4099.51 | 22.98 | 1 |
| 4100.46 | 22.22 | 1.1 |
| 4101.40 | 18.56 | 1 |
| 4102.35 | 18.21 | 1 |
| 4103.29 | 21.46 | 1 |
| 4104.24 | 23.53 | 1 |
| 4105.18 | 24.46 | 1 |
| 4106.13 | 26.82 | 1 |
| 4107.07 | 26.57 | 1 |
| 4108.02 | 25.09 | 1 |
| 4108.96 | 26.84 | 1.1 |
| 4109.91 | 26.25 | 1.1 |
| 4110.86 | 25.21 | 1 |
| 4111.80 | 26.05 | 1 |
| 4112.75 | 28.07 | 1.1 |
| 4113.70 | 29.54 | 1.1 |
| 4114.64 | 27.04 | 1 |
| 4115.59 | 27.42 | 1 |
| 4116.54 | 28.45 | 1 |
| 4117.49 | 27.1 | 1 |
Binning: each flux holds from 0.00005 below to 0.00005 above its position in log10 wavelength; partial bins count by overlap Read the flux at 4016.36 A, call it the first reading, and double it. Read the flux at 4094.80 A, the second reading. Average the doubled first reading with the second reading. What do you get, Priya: 37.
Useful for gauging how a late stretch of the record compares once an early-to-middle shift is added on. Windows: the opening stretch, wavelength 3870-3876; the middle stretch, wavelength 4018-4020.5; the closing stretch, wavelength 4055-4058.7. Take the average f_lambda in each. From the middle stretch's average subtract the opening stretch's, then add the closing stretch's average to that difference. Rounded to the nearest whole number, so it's 35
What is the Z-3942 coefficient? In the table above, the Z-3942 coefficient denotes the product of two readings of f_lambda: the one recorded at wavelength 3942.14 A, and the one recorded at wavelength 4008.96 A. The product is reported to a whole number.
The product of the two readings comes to 368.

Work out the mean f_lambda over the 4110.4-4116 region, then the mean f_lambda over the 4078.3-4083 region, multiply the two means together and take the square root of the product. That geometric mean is 26.3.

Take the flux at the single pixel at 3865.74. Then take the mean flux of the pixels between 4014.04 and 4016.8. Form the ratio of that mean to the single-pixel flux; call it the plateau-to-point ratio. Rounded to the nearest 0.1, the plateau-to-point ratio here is 1.4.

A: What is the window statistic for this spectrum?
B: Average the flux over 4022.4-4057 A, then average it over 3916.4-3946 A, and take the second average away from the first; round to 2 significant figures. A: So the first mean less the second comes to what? 14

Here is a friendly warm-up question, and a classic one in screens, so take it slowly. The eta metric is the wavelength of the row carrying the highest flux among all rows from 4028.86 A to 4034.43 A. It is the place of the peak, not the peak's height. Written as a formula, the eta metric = 4029.32 A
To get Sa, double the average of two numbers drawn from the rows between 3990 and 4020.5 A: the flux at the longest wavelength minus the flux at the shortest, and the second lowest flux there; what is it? 23.3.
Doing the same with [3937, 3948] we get 17.8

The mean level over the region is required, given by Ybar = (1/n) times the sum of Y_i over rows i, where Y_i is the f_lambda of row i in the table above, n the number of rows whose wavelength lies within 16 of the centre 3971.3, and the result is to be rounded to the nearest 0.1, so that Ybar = 14.9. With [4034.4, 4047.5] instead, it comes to 23.4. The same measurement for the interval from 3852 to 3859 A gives 16.0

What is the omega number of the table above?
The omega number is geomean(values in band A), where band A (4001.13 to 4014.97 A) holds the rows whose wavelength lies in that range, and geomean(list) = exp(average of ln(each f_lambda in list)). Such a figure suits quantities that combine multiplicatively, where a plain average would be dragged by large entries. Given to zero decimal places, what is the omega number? 25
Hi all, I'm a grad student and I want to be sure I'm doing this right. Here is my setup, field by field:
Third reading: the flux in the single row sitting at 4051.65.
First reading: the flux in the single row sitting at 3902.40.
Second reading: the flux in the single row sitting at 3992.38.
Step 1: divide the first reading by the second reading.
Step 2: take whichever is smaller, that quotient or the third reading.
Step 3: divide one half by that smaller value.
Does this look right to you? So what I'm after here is 0.8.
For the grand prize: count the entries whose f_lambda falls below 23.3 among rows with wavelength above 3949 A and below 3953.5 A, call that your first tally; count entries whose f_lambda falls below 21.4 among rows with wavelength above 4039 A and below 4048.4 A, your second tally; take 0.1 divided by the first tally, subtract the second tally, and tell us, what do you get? -4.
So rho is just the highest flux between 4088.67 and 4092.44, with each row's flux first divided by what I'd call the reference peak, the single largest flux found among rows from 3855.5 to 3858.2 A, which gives 1.90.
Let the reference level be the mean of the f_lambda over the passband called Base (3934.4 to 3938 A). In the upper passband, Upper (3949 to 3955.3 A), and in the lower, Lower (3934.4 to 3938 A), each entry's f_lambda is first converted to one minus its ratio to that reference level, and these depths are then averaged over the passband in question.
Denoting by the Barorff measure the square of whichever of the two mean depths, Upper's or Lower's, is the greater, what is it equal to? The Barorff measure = 0.0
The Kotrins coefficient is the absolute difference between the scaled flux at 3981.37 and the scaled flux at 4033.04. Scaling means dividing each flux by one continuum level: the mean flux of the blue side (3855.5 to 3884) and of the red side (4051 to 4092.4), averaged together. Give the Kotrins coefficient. 0.16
